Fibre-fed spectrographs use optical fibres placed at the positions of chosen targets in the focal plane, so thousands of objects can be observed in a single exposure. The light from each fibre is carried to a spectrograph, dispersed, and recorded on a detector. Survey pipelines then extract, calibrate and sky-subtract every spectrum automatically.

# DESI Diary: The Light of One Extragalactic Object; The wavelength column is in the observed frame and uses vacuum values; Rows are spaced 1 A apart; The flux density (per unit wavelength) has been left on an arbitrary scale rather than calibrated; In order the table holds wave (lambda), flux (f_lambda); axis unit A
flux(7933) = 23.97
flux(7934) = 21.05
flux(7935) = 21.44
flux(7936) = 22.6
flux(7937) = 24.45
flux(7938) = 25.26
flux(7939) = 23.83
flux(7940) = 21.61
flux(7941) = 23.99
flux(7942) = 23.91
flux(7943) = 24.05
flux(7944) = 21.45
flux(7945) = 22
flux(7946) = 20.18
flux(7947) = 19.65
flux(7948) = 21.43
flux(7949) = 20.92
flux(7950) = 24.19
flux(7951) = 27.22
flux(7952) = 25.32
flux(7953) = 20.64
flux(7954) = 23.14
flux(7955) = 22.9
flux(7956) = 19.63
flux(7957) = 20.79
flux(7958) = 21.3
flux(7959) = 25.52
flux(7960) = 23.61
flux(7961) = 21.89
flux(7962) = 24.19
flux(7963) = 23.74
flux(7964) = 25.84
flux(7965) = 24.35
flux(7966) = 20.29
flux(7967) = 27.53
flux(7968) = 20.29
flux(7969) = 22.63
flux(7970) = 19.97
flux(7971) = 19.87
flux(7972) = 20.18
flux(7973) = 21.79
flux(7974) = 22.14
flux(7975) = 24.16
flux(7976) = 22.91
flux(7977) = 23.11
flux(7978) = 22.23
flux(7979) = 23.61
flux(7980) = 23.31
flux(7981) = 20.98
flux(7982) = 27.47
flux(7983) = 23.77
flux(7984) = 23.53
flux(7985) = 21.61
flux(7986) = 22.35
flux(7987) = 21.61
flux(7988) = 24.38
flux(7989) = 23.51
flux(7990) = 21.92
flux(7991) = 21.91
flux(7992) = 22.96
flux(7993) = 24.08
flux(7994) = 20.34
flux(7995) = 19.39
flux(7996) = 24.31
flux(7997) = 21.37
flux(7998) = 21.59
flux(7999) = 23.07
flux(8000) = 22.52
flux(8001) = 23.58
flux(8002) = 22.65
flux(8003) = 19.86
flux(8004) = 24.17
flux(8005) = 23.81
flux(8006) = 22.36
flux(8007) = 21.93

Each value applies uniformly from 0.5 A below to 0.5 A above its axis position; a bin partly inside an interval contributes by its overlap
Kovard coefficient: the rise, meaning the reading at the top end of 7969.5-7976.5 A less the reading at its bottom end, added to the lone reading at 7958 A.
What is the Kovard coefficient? 24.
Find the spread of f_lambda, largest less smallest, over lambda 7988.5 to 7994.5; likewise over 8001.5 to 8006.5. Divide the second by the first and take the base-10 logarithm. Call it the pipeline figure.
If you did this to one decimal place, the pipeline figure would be 0.1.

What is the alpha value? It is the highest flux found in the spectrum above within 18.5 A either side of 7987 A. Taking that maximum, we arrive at 27.47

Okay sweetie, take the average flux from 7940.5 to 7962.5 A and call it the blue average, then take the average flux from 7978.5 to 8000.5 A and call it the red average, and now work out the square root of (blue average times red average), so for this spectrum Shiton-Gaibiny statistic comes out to 22.7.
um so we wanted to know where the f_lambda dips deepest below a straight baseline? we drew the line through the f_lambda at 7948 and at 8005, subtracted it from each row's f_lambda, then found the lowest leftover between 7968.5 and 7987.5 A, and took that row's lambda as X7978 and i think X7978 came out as 7971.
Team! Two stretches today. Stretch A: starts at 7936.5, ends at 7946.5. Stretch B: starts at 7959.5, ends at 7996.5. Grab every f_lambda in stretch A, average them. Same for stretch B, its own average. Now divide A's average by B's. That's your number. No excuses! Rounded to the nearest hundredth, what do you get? 1.01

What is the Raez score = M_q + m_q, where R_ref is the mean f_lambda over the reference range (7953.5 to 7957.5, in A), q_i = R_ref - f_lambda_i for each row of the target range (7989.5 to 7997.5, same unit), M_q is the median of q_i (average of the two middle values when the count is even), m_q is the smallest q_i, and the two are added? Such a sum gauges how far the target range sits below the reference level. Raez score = -3.0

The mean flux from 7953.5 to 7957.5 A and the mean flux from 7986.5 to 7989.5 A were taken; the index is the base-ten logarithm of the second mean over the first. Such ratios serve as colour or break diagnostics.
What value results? 0.030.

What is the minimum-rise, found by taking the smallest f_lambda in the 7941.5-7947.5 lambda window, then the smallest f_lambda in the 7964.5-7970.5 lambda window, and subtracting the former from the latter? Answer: 0.3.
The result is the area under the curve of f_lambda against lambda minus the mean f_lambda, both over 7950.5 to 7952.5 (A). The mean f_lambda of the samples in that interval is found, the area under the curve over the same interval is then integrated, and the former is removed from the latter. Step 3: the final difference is 26.3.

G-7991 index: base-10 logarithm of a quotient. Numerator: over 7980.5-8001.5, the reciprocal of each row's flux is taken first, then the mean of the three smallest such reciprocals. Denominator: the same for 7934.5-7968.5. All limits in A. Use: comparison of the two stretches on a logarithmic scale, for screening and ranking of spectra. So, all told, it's 0.03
